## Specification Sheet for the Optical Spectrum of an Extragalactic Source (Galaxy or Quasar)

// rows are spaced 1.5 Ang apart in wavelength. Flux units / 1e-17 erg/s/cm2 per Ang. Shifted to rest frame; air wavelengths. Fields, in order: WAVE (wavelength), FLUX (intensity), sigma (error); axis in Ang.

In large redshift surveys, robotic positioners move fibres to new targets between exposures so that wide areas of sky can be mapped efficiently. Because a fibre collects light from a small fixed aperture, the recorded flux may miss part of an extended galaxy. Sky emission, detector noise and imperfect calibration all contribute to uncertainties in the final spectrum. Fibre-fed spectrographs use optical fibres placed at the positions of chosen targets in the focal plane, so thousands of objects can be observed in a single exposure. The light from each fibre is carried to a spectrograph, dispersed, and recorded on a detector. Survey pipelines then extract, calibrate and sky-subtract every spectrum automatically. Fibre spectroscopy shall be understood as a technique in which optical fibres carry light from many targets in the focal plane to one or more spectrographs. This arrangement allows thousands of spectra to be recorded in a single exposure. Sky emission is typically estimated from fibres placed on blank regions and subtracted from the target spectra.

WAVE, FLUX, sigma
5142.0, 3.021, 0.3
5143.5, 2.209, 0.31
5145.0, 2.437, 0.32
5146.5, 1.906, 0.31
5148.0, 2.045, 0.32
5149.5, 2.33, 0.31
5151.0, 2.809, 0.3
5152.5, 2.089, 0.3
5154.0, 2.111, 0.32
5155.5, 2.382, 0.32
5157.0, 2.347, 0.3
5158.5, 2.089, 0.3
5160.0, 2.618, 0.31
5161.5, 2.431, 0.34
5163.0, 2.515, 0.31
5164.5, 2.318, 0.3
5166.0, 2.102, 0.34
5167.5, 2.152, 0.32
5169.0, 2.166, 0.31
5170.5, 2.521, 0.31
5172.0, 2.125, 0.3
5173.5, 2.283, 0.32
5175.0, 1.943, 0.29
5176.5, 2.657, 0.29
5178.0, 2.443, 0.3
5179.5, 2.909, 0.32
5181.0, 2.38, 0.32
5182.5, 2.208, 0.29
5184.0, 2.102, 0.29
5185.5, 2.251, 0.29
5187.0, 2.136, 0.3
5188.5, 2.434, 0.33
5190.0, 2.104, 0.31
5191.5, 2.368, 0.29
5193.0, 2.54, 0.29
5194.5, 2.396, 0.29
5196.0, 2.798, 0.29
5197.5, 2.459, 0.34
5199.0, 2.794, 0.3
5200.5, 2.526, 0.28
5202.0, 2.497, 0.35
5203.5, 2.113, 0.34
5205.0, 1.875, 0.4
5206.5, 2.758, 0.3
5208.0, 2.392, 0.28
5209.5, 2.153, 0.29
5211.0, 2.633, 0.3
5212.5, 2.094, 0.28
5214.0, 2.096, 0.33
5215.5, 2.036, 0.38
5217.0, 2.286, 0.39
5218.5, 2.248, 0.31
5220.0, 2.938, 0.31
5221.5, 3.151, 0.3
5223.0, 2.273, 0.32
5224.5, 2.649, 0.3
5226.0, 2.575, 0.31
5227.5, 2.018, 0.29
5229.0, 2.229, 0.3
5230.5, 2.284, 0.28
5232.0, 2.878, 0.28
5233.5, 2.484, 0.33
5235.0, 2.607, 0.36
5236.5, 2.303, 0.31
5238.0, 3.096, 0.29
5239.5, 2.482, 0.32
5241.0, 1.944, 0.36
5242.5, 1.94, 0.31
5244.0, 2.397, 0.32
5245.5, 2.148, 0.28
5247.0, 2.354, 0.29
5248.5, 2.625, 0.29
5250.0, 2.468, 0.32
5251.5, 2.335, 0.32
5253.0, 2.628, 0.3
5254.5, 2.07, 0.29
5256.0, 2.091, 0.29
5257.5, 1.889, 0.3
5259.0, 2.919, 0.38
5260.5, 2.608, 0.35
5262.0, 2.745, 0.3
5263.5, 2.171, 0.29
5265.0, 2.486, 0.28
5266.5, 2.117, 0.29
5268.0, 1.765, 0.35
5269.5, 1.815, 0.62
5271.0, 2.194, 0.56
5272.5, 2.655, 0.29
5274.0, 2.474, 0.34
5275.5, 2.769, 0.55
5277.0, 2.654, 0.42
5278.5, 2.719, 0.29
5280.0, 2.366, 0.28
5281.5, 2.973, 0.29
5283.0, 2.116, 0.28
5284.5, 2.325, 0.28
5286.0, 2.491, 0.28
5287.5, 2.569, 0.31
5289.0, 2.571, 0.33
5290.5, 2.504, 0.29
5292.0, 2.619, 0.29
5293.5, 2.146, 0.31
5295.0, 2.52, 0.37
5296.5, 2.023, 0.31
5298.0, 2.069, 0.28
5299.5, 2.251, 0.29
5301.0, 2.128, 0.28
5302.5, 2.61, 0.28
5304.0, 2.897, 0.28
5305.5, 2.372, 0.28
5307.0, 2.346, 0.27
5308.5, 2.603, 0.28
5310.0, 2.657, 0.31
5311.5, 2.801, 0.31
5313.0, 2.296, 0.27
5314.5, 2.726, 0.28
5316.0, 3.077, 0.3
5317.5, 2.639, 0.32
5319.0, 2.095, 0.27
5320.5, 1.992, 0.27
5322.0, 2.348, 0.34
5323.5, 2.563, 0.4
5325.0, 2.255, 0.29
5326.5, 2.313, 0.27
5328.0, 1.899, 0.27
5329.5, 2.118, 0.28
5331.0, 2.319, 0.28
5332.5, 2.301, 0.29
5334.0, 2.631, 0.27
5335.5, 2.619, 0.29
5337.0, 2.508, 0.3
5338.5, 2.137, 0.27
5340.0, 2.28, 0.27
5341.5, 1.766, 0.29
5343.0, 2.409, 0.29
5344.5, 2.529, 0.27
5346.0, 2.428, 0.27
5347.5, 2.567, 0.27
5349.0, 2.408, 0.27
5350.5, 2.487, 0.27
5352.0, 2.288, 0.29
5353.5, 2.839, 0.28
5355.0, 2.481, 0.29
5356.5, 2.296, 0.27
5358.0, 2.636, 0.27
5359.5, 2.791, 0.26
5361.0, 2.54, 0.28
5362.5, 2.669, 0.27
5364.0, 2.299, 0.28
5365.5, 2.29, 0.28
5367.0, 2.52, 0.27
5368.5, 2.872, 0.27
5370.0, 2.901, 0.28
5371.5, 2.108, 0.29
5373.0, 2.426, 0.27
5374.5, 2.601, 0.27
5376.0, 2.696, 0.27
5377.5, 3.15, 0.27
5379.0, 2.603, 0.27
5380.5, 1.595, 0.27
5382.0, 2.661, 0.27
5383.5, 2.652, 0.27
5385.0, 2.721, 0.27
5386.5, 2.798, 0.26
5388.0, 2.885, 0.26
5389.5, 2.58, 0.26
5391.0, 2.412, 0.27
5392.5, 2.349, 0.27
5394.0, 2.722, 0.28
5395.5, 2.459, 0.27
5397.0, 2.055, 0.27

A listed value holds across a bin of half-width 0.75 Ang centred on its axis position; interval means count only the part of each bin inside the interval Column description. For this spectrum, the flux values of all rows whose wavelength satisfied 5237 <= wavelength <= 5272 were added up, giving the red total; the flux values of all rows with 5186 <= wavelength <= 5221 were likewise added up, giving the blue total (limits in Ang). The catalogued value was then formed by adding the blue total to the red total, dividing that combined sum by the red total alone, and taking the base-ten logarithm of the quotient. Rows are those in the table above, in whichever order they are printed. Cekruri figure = 0.307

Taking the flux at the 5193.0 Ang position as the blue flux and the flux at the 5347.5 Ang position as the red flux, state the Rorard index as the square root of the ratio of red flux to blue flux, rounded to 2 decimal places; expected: 1.01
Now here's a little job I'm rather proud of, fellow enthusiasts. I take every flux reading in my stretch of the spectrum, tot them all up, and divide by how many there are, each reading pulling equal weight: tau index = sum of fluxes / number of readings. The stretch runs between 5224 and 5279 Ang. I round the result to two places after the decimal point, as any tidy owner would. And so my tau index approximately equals 2.39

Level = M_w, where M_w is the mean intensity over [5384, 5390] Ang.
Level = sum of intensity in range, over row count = 2.75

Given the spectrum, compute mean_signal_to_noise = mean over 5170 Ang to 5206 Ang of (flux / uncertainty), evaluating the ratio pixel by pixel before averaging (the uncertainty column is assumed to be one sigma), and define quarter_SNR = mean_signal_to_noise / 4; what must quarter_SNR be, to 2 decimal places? 1.93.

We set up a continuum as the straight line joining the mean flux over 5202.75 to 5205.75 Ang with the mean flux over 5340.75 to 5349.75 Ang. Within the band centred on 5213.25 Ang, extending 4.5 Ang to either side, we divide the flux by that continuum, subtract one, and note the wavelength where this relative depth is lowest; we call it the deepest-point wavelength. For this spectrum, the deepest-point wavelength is 5215.5 Ang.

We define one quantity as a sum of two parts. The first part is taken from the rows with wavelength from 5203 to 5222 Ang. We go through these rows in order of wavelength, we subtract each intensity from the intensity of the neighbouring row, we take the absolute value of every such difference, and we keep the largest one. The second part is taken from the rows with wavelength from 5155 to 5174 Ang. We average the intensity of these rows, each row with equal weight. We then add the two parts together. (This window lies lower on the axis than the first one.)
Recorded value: 3.19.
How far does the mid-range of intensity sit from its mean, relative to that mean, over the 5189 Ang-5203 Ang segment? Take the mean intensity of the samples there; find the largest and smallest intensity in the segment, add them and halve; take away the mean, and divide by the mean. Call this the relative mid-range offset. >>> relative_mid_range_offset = -0.02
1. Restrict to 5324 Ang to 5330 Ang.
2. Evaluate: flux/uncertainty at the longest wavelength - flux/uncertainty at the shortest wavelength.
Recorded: 0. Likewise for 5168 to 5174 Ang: 0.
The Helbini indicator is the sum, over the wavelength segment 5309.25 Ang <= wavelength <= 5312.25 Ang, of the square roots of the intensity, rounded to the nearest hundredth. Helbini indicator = 3.30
